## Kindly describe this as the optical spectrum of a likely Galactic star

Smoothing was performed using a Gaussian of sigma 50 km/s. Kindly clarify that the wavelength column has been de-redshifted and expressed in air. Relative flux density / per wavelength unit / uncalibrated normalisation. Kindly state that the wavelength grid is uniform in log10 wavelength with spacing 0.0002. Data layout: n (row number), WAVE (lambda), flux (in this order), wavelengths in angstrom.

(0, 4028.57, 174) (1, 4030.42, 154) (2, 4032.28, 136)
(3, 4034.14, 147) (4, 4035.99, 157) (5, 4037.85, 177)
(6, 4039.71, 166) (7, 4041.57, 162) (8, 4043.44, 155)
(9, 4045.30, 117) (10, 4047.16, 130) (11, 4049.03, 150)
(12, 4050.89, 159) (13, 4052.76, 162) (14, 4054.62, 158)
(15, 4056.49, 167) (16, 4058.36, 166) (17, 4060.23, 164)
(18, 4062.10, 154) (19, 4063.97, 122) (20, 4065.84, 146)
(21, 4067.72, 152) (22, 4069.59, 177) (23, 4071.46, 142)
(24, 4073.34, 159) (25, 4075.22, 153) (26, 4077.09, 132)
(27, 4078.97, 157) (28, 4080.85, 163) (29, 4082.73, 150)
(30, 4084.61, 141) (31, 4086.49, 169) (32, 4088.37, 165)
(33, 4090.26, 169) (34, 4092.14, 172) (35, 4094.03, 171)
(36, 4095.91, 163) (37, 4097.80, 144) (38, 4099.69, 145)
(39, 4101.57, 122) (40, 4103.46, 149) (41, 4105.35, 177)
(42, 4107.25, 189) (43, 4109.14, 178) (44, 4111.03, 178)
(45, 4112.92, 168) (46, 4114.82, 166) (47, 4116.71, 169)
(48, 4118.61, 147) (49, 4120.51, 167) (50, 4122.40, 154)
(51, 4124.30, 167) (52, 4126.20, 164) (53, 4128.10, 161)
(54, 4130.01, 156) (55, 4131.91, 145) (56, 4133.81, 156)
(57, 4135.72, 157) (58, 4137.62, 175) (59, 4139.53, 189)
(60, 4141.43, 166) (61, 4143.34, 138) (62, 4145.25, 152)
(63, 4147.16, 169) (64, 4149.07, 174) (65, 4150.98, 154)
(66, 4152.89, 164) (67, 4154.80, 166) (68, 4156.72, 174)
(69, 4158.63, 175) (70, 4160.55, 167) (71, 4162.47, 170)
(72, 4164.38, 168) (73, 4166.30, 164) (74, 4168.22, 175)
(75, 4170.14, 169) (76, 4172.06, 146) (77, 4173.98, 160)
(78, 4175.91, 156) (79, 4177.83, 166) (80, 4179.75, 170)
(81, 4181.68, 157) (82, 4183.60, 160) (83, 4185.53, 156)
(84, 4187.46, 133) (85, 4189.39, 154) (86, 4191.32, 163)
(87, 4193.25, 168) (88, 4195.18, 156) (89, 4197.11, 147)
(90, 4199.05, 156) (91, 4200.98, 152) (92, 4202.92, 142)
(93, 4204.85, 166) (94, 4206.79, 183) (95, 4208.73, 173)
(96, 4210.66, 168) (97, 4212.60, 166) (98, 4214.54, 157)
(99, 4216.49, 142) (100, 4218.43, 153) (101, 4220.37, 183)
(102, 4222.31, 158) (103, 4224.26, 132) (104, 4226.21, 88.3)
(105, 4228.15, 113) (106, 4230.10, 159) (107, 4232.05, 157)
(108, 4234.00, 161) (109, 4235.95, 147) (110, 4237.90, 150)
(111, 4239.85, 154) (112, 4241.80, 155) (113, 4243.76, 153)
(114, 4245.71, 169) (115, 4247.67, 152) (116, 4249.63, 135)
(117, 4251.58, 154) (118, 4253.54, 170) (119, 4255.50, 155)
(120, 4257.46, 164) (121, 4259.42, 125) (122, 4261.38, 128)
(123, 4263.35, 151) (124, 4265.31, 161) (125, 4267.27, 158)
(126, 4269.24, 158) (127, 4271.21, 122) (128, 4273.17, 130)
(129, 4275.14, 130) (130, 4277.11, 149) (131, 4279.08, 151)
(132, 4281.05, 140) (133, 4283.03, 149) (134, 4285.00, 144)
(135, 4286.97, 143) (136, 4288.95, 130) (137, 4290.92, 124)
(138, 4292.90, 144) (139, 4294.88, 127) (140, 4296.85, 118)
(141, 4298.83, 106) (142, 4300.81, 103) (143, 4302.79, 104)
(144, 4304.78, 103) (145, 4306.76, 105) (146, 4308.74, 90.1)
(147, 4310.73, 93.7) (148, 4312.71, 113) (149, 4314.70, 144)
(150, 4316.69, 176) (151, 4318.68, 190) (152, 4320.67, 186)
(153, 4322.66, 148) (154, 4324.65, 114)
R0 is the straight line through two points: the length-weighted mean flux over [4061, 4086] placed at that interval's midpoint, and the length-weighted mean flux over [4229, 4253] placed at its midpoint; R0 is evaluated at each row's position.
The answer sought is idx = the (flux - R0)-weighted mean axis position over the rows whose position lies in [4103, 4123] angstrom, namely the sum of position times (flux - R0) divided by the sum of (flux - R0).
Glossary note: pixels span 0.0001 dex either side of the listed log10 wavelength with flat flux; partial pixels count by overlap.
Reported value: 4111.1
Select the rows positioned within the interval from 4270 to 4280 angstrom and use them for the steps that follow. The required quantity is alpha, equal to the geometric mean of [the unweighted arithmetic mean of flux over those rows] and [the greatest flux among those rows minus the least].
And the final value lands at 63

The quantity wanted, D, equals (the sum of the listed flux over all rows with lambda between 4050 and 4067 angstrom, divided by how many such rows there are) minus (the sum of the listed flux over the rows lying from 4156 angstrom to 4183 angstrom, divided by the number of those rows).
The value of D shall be -10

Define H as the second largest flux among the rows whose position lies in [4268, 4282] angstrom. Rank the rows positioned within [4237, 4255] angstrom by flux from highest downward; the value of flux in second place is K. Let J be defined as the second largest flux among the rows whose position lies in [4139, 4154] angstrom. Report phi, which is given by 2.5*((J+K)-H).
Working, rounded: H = 151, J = 174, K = 169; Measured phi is 480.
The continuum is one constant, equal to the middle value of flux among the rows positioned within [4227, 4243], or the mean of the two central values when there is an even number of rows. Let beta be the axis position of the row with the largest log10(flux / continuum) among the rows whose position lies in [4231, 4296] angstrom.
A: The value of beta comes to 4253.54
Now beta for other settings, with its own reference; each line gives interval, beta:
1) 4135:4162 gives 4139.53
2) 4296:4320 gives 4318.68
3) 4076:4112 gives 4107.25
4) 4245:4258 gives 4253.54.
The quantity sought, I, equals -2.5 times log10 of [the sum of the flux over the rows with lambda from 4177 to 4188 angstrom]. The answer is -7.44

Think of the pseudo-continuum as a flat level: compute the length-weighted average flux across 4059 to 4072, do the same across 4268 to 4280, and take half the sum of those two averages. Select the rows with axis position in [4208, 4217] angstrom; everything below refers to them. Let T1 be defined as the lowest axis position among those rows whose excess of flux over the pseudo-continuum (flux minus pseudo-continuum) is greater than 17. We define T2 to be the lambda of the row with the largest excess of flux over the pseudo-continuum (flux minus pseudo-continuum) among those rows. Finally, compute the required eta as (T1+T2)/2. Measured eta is 4208.7 angstrom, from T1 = 4208.73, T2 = 4208.73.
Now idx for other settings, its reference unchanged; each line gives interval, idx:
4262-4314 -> 4298.2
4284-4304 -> 4296.5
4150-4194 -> 4167.0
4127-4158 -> 4144.9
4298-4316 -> 4306.1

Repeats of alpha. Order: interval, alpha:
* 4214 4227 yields 117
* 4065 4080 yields 83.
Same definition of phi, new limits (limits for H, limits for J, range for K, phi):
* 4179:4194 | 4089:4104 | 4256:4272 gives 410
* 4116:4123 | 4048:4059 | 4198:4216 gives 430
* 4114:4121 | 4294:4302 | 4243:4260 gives 300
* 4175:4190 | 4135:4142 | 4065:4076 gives 420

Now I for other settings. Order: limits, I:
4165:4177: -7.47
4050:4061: -7.47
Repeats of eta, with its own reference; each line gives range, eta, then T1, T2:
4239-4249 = 4245.7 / 4245.71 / 4245.71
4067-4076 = 4069.6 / 4069.59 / 4069.59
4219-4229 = 4220.4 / 4220.37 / 4220.37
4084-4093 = 4089.3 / 4086.49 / 4092.14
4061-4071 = 4069.6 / 4069.59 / 4069.59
